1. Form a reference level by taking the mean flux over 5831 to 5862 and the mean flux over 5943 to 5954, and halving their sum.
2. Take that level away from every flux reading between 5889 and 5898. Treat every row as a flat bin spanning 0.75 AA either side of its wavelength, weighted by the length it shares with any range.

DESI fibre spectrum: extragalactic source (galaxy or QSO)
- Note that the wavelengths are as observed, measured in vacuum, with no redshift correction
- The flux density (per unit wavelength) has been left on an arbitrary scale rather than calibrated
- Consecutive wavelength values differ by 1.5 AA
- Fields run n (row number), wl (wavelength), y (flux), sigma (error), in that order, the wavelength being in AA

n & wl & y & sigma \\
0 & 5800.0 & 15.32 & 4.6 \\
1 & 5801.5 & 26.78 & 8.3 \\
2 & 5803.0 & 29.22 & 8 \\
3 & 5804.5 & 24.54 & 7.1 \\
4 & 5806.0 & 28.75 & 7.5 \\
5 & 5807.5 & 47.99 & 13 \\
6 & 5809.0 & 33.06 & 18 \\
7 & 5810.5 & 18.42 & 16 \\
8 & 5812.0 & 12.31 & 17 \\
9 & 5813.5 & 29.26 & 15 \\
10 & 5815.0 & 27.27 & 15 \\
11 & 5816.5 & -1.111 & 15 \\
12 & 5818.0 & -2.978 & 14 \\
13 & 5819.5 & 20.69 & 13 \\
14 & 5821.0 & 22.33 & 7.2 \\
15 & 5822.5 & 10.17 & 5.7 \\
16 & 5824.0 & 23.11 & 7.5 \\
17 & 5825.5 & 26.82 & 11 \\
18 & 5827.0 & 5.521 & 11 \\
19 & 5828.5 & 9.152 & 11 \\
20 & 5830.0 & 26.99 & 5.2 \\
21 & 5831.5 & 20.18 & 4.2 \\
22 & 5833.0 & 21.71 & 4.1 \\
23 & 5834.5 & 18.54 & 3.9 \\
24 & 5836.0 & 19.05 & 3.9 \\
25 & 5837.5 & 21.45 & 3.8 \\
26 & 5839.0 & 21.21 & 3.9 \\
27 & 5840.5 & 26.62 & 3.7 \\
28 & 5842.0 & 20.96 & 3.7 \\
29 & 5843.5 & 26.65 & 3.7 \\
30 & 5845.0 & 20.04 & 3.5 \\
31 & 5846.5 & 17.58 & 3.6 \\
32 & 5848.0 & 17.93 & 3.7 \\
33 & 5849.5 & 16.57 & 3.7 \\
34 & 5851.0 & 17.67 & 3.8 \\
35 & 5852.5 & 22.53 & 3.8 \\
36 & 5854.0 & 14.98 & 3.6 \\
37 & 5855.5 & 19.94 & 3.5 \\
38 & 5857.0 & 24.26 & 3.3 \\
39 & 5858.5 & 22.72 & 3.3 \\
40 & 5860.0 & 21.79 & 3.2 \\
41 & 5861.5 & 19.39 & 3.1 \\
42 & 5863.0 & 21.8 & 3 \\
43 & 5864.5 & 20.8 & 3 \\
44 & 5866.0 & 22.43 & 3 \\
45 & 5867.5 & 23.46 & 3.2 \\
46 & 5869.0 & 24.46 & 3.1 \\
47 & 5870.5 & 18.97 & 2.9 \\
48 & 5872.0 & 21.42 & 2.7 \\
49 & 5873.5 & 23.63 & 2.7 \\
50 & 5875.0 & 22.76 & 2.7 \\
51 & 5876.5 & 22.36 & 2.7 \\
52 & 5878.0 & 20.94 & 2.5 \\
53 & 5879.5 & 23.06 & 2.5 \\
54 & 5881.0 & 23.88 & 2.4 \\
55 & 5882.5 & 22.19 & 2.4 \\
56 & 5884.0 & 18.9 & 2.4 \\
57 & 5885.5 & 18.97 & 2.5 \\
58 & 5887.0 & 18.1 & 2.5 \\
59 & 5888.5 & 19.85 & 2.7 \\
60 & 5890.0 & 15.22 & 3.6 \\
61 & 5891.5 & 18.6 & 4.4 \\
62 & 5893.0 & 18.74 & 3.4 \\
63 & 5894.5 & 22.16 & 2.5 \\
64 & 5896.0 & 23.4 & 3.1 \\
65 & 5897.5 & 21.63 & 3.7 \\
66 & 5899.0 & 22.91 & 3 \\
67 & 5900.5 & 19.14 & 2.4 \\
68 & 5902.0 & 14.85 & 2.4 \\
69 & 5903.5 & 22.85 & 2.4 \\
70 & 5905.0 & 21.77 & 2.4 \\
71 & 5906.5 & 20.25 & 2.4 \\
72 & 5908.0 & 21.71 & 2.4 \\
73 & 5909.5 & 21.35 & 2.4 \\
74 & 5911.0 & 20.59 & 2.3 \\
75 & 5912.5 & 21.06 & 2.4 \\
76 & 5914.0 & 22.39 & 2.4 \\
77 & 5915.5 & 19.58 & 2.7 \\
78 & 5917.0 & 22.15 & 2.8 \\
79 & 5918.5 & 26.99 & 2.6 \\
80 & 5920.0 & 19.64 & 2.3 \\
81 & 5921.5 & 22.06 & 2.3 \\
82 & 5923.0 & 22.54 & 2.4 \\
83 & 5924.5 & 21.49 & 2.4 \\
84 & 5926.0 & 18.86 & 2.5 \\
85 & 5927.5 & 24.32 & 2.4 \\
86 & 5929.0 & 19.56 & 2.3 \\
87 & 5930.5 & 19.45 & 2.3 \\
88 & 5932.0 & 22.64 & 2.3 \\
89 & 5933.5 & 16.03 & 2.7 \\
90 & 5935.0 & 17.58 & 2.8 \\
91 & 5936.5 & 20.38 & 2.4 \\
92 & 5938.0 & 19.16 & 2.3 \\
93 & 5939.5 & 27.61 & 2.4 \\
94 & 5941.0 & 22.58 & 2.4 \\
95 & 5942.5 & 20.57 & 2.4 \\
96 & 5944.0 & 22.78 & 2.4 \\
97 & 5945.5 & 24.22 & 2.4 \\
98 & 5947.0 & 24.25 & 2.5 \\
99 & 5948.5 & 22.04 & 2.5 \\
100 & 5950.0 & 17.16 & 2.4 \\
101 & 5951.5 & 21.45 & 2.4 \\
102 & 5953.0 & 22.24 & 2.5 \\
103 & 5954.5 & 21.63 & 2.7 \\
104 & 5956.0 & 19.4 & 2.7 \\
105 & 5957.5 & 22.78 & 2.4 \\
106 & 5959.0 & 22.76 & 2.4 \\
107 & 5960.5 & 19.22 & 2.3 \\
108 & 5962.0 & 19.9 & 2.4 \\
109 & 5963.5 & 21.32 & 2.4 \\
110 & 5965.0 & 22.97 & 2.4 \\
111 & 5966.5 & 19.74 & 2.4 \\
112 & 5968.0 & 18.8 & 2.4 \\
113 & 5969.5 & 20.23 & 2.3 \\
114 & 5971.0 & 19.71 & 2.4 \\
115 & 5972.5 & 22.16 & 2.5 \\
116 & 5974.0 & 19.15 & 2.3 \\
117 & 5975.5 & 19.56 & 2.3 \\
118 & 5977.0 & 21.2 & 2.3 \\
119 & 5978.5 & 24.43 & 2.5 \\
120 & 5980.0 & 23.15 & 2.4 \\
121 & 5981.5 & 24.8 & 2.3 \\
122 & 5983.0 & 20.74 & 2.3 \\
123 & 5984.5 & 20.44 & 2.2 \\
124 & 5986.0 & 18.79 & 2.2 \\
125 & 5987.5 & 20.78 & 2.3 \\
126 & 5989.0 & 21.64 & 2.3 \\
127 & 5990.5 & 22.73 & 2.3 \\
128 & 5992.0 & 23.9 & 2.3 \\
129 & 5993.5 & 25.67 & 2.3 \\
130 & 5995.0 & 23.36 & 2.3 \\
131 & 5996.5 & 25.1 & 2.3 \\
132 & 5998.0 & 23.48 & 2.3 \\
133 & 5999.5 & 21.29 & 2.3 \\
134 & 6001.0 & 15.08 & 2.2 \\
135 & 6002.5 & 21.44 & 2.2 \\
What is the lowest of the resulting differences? -6.1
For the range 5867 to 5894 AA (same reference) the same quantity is -6.1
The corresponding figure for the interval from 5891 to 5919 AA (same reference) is -6.4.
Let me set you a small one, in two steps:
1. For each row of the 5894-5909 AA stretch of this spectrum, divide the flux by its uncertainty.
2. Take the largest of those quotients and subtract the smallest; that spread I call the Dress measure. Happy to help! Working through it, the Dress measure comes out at 3.7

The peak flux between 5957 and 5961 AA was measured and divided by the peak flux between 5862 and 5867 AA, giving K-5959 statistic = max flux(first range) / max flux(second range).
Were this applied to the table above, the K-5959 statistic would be 1.02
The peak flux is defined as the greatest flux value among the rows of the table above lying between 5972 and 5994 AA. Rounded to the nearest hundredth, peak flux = 25.67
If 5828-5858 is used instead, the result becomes 26.99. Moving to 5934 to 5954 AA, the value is 27.61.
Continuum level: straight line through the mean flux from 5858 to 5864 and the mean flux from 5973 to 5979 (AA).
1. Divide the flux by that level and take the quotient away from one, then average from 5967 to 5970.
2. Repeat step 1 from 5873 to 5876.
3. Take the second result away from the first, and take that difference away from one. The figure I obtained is 0.84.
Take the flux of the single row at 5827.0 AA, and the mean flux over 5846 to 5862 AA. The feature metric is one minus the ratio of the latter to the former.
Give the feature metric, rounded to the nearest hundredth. -2.55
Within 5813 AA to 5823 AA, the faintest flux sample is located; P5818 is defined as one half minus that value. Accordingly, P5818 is 3.5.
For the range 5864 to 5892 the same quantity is -14.7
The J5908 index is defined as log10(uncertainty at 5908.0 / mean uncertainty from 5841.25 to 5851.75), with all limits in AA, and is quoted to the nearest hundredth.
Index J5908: -0.18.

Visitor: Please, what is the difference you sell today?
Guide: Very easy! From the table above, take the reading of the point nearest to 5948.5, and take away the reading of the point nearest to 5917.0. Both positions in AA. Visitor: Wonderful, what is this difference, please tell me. 0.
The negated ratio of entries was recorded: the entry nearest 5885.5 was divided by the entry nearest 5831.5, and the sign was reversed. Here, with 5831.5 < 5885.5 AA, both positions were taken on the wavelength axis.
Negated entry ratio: -0.94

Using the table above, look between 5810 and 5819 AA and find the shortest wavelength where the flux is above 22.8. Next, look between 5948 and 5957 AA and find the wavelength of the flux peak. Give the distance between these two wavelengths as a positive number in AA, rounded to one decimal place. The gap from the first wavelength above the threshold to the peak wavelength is 139.5 AA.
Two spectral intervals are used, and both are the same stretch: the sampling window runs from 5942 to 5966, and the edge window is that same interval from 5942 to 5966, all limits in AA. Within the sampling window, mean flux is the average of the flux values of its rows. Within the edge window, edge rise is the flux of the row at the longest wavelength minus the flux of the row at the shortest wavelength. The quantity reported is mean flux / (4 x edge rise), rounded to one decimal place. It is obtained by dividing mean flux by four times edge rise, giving 2.2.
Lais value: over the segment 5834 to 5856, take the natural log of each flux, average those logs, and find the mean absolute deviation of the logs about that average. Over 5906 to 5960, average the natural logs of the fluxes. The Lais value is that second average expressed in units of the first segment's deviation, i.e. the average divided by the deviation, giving 25.0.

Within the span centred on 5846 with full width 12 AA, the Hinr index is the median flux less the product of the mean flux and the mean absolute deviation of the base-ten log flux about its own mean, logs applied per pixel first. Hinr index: 17.7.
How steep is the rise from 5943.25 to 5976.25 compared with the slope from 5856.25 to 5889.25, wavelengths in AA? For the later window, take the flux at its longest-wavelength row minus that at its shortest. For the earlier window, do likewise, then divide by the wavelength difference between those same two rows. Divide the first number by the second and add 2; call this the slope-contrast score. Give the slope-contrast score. 25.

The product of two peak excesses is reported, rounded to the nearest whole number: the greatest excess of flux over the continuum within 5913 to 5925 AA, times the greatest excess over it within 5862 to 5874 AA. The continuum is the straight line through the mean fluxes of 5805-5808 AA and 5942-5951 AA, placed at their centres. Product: -12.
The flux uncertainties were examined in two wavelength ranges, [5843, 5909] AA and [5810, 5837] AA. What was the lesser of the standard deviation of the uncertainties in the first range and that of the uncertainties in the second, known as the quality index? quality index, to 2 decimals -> 0.53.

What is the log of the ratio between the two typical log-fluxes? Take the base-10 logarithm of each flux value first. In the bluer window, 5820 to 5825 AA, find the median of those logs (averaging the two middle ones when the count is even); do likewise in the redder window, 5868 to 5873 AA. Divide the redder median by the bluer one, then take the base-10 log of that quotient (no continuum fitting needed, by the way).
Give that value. -0.006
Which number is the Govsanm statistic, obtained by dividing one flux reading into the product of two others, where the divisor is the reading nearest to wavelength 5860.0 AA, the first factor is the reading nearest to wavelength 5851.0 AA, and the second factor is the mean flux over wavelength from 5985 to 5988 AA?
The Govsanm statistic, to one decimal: 16.0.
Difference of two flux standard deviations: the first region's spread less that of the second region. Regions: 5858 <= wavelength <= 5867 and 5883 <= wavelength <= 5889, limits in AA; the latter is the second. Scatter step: 0.5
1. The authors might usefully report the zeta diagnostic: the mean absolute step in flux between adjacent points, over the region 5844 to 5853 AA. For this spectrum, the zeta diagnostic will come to 2.0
